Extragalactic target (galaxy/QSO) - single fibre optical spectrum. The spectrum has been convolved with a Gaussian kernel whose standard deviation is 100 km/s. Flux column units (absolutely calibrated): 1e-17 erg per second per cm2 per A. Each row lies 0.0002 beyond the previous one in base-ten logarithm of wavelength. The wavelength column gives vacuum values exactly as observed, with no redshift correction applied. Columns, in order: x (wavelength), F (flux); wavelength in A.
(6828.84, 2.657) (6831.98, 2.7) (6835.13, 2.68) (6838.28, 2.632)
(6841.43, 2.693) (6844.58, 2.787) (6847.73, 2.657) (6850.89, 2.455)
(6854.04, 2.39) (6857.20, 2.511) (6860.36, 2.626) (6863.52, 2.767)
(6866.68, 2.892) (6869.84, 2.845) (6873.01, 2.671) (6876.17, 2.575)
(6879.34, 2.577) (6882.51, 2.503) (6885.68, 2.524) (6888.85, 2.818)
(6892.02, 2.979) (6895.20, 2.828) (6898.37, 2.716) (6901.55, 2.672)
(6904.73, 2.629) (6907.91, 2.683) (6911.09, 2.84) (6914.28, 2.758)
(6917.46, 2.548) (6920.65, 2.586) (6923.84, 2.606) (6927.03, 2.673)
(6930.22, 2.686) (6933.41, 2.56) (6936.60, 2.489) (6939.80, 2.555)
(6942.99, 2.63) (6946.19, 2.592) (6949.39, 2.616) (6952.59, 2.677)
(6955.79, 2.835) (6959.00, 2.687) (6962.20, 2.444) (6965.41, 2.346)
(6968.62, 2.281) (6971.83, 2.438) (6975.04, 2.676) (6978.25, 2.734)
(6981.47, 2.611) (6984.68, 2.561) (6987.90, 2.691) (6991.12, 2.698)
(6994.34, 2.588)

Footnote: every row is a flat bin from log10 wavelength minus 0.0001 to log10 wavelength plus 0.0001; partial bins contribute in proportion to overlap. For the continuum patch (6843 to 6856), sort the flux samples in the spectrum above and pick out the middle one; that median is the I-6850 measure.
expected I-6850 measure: 2.556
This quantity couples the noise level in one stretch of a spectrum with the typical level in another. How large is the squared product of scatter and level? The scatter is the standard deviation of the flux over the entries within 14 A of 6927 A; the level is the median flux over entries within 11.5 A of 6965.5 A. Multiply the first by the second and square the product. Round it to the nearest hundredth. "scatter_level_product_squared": 0.04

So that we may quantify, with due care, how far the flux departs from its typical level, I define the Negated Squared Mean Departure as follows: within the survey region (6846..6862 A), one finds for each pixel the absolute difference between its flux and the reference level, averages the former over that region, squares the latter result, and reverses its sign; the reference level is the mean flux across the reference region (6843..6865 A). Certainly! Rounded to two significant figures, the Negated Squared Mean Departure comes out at -0.011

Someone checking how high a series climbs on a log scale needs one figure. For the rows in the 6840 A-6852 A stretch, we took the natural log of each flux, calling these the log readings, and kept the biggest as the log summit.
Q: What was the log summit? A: 1.02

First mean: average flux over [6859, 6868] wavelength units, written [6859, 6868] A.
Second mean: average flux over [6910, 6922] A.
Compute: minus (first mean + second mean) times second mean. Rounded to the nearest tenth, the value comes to -14.6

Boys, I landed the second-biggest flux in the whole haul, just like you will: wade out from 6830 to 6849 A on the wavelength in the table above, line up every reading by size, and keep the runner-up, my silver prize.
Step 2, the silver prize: 2.7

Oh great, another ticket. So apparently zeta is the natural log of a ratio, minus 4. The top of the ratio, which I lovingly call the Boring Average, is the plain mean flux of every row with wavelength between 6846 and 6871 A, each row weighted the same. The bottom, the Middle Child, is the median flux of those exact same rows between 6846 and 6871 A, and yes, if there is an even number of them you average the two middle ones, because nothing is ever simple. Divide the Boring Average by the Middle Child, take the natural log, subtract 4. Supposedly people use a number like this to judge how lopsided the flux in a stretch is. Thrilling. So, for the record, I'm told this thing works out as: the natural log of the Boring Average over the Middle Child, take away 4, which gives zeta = -4.00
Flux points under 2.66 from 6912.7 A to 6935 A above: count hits 4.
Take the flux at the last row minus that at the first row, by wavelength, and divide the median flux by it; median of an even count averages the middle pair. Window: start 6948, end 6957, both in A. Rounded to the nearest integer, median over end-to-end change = 12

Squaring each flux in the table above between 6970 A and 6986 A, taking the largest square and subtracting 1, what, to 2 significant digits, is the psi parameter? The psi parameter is 6.5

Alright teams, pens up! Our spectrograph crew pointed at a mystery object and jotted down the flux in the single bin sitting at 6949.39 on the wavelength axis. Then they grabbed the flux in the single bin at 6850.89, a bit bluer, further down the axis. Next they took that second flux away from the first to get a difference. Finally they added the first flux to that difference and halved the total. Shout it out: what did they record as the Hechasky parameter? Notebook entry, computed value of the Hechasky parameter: 1.39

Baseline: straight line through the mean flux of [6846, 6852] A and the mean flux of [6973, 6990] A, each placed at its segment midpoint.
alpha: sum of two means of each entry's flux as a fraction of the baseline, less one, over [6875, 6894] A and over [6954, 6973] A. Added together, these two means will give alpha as -0.020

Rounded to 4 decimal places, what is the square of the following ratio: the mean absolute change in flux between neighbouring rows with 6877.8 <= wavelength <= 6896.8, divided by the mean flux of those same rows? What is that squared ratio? 0.0027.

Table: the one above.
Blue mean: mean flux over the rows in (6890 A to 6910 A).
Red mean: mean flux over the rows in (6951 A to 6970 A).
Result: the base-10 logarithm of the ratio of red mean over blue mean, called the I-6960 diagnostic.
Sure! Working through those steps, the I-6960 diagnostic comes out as -0.034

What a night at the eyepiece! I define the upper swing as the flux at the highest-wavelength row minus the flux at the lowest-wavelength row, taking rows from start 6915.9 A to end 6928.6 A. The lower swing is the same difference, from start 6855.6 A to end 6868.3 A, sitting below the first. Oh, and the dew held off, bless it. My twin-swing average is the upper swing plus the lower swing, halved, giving 0.25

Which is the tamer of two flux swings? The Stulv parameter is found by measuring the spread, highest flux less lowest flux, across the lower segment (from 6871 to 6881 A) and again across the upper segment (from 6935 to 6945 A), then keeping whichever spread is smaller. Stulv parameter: 0.096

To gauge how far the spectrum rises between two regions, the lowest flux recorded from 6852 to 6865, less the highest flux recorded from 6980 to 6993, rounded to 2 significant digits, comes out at -0.31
